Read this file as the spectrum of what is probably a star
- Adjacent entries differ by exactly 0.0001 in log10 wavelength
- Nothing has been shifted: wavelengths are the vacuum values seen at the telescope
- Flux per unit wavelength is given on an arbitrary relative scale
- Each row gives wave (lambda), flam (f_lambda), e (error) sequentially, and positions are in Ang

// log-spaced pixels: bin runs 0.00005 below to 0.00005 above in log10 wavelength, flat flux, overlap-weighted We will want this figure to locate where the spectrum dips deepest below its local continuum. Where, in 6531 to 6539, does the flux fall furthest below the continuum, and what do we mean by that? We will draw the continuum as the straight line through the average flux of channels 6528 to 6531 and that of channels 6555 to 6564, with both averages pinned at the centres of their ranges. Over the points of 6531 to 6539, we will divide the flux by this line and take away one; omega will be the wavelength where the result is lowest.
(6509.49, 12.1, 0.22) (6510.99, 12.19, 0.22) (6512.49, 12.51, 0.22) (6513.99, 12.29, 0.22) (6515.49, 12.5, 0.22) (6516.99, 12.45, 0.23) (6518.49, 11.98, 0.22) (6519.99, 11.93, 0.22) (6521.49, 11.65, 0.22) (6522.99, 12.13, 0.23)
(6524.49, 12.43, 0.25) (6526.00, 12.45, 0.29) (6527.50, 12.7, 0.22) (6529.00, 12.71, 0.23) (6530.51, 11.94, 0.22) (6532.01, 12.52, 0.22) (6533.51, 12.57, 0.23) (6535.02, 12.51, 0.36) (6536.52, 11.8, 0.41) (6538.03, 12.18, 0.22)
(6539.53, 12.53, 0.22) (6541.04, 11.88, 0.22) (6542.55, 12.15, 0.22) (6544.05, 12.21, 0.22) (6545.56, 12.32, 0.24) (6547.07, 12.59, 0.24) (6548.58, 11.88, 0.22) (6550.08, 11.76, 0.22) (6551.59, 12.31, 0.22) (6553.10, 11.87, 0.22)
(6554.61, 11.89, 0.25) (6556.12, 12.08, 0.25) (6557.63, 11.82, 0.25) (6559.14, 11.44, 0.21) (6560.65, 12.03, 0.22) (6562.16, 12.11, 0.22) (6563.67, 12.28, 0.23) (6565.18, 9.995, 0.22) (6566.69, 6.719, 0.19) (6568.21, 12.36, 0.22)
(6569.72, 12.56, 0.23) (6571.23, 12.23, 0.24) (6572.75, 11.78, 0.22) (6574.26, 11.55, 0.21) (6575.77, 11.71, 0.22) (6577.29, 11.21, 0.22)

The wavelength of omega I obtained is 6536.52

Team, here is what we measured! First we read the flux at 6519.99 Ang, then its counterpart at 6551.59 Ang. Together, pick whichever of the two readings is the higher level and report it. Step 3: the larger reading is 12.3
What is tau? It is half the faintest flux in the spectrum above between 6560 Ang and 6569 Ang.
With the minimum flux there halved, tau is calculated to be 3.36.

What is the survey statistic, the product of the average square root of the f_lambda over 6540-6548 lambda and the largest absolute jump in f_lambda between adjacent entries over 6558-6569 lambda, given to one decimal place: 19.7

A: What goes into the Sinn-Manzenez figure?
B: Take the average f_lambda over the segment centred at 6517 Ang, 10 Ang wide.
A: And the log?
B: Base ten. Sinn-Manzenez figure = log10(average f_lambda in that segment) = 1.09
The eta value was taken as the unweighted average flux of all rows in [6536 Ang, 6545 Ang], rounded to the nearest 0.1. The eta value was 12.1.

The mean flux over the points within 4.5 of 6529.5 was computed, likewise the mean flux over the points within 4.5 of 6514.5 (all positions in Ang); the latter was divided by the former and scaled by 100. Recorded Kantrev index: 99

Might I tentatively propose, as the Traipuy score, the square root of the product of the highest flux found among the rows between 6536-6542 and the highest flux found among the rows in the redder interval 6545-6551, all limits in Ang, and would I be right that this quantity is 12.6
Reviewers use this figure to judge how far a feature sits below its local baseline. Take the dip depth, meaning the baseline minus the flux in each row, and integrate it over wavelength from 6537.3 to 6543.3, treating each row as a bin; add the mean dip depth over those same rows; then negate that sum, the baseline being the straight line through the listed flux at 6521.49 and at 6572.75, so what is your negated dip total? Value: 3.4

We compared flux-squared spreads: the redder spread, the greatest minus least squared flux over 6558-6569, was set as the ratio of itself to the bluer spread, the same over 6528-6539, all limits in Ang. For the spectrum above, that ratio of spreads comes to 5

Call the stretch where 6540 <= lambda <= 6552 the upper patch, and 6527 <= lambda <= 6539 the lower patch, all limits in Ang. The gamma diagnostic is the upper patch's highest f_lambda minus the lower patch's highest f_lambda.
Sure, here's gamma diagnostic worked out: -0.12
